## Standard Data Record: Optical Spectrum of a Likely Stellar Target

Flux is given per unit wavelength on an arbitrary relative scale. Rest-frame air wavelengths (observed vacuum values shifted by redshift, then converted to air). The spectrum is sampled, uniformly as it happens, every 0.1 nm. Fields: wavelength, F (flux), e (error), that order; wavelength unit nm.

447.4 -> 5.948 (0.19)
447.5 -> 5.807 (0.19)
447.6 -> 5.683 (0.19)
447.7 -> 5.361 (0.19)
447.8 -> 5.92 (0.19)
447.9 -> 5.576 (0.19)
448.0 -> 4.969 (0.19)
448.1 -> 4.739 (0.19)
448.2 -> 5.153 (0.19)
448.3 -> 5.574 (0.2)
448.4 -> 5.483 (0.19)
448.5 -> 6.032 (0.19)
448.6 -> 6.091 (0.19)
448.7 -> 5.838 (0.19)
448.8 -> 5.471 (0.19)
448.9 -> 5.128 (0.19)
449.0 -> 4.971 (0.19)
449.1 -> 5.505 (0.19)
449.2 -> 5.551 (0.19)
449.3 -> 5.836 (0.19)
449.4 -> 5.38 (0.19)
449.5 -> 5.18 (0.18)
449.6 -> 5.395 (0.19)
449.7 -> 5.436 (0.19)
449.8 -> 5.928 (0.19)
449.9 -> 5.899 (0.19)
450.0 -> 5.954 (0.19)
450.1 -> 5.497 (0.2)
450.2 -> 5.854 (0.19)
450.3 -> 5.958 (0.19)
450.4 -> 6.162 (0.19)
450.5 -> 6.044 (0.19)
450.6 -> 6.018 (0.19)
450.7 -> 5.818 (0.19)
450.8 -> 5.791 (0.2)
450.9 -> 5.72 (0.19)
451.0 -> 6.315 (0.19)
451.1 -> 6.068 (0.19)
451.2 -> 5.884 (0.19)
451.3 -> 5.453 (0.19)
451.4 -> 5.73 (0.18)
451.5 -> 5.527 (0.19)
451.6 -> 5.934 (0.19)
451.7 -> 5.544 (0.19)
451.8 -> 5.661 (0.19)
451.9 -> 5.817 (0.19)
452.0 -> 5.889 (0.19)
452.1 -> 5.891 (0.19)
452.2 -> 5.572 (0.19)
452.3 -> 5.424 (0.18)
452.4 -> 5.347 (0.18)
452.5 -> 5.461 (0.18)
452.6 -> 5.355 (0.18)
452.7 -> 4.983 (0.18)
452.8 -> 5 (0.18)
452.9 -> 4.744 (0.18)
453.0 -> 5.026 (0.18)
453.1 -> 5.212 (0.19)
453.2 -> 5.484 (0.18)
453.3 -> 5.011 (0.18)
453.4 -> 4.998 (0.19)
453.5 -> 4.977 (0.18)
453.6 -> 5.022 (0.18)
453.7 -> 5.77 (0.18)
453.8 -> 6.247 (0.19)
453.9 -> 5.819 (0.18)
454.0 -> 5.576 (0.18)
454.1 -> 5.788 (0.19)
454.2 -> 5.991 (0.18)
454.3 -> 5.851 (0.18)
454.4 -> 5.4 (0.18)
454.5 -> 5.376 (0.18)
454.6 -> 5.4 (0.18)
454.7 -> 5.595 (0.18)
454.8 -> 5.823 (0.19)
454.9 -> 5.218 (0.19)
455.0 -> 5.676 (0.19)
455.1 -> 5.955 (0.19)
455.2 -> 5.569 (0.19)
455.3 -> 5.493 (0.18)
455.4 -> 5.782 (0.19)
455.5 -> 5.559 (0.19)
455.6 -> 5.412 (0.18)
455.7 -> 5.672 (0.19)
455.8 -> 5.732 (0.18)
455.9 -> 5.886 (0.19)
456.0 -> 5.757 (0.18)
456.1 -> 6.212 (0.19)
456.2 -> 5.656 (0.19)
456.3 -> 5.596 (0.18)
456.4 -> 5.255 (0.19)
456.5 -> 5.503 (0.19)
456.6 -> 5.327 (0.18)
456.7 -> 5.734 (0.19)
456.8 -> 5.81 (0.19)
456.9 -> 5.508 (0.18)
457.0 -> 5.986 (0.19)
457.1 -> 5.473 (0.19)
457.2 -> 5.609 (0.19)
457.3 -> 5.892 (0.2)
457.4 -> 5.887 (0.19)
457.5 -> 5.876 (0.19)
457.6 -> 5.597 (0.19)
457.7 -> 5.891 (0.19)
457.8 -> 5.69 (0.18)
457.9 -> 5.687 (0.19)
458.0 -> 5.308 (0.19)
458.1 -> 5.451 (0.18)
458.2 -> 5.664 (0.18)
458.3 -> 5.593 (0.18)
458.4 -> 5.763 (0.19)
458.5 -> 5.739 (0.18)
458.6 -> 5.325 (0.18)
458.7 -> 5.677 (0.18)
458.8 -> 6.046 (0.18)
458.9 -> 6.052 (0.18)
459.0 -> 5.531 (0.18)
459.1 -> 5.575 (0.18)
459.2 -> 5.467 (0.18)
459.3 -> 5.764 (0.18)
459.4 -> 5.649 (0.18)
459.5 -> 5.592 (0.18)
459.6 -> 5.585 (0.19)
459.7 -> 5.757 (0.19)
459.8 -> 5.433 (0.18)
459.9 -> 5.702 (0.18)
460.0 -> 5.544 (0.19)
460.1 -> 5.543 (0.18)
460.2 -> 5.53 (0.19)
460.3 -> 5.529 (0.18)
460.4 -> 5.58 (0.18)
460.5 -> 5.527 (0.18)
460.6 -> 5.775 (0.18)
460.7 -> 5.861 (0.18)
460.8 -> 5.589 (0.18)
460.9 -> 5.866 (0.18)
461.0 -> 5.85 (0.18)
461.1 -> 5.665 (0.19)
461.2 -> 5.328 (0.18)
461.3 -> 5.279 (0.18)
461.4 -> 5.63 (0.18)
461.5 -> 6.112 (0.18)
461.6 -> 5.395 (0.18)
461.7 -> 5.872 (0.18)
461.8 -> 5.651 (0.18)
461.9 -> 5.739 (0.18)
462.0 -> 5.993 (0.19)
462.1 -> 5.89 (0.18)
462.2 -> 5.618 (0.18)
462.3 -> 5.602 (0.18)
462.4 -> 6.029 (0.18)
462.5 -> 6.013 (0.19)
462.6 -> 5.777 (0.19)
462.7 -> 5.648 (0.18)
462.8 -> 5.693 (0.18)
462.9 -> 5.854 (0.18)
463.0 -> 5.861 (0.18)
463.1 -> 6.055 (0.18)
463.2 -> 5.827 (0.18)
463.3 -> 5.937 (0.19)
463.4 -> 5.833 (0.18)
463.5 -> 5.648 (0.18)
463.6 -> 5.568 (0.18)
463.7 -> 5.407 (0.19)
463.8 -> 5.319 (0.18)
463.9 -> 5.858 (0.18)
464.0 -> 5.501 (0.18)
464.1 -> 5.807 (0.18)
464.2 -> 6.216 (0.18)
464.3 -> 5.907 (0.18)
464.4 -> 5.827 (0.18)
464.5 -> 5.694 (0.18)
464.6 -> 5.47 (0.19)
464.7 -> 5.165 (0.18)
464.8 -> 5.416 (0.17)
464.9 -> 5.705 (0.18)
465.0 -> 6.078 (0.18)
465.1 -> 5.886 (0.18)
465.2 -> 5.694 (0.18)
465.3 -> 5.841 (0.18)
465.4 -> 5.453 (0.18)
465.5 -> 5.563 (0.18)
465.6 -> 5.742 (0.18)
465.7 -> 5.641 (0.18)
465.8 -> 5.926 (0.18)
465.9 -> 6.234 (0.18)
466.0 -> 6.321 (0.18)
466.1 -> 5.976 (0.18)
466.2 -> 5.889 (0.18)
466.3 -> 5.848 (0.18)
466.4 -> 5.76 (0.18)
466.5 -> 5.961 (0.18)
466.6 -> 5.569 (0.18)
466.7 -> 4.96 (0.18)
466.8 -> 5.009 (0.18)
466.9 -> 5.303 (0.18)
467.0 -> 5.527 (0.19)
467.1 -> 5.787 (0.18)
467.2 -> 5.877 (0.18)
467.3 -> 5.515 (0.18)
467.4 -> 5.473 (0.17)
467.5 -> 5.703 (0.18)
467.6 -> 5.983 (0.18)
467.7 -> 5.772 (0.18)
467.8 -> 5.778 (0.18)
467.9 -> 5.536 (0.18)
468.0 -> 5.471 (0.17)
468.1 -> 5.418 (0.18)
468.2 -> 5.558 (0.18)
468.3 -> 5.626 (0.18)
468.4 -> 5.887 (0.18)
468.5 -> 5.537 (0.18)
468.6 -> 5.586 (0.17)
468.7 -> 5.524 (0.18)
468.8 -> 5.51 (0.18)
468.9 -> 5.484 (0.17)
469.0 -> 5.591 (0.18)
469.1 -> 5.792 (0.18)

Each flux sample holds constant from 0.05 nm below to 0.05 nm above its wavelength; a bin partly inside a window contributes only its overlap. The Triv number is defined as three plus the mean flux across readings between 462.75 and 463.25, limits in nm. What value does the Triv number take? 8.86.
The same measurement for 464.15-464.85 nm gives 8.67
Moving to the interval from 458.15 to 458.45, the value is 8.67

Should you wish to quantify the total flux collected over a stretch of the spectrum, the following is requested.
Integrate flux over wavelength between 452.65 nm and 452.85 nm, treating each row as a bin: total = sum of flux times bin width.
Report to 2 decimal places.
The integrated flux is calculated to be 1.00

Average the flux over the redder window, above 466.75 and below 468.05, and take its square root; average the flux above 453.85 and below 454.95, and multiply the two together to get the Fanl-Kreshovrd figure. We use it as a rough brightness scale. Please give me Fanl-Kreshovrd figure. 13.3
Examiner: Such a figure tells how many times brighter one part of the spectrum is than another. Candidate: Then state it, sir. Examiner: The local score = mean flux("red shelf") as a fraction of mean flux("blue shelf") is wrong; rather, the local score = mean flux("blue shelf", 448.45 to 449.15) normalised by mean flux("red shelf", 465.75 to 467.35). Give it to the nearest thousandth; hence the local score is 0.976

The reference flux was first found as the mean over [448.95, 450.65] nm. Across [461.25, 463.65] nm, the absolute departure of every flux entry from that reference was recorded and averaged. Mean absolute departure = 0.182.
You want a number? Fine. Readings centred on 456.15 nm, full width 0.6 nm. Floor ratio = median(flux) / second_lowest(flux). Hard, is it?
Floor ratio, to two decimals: 1.02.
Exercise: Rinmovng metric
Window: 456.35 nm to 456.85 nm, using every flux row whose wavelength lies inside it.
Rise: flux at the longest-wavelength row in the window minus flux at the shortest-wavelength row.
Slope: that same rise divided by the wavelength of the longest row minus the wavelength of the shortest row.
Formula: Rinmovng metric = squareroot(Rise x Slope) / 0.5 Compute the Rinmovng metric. 1.8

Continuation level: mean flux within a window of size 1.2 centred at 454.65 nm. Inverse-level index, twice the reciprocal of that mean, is 0.355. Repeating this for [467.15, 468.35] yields 0.354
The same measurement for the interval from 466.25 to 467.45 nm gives 0.360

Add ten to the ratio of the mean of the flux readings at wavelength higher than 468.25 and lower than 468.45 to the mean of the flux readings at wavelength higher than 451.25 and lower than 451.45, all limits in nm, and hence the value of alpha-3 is 11.0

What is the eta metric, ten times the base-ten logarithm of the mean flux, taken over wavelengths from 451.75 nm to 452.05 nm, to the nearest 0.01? 7.63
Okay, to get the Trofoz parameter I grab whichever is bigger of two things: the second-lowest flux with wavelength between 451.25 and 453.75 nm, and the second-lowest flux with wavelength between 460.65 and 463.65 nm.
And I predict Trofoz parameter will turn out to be 5.33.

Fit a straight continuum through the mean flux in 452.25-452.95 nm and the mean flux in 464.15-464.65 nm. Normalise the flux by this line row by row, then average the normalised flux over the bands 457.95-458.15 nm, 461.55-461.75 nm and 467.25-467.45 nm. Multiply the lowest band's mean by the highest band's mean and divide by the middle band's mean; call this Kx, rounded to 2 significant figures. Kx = 0.91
